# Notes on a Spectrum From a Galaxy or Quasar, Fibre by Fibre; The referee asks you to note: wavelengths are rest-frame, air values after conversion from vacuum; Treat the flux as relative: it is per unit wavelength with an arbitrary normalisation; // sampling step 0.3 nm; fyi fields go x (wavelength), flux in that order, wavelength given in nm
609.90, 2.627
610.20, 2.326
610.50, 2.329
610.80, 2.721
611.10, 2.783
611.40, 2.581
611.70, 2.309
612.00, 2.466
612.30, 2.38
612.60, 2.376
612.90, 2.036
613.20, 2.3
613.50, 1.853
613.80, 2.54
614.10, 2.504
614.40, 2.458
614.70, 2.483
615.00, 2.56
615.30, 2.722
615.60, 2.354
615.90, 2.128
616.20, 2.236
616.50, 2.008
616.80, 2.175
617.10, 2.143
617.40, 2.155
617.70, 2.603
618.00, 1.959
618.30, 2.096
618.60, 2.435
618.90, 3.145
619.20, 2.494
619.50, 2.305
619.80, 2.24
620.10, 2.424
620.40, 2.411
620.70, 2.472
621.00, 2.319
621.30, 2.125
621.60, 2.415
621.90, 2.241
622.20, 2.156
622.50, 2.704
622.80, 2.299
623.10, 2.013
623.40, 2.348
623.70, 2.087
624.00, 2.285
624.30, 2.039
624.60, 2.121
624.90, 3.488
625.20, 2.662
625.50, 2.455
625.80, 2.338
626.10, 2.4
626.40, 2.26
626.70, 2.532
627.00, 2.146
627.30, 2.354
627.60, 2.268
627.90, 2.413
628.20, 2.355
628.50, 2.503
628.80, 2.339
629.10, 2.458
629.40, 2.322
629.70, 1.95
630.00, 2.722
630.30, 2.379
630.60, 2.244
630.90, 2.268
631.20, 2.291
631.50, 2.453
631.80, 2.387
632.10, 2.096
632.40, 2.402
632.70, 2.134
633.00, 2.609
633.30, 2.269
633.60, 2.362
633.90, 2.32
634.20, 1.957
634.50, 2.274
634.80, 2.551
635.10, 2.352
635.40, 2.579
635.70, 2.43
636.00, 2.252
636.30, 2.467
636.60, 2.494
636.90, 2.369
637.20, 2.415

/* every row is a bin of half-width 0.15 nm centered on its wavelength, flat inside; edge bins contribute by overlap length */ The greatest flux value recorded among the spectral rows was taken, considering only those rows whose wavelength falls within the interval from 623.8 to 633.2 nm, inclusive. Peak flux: 3.488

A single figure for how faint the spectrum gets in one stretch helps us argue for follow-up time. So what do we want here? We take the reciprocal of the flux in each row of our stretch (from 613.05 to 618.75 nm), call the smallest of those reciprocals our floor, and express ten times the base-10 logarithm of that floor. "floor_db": -4.35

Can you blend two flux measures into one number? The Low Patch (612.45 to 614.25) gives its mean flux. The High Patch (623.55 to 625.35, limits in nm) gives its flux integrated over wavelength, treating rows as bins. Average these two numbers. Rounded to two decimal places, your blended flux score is 3.34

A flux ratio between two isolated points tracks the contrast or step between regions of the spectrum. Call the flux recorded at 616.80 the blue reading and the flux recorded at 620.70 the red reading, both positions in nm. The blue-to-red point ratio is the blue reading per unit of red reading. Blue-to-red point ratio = 0.88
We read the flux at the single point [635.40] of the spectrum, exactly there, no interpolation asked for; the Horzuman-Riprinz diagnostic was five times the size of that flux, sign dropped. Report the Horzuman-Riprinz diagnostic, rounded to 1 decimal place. 12.9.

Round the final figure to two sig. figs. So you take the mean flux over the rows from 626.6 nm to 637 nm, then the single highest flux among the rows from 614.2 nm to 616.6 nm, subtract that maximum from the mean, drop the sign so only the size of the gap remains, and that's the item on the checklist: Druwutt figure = 0.37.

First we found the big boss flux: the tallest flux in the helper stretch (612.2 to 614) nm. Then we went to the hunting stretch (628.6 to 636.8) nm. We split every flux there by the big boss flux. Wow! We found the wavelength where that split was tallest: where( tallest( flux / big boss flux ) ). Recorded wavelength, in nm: 630.00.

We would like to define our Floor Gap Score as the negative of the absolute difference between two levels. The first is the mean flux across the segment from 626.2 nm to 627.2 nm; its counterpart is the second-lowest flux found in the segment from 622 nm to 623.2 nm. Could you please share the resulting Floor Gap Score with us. -0.16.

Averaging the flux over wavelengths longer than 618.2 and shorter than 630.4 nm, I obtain 2.38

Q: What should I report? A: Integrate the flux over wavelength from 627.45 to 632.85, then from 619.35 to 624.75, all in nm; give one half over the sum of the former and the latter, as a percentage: 2.008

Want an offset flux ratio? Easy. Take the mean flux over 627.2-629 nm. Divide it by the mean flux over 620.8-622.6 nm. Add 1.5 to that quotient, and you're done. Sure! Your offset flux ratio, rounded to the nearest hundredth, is 2.52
